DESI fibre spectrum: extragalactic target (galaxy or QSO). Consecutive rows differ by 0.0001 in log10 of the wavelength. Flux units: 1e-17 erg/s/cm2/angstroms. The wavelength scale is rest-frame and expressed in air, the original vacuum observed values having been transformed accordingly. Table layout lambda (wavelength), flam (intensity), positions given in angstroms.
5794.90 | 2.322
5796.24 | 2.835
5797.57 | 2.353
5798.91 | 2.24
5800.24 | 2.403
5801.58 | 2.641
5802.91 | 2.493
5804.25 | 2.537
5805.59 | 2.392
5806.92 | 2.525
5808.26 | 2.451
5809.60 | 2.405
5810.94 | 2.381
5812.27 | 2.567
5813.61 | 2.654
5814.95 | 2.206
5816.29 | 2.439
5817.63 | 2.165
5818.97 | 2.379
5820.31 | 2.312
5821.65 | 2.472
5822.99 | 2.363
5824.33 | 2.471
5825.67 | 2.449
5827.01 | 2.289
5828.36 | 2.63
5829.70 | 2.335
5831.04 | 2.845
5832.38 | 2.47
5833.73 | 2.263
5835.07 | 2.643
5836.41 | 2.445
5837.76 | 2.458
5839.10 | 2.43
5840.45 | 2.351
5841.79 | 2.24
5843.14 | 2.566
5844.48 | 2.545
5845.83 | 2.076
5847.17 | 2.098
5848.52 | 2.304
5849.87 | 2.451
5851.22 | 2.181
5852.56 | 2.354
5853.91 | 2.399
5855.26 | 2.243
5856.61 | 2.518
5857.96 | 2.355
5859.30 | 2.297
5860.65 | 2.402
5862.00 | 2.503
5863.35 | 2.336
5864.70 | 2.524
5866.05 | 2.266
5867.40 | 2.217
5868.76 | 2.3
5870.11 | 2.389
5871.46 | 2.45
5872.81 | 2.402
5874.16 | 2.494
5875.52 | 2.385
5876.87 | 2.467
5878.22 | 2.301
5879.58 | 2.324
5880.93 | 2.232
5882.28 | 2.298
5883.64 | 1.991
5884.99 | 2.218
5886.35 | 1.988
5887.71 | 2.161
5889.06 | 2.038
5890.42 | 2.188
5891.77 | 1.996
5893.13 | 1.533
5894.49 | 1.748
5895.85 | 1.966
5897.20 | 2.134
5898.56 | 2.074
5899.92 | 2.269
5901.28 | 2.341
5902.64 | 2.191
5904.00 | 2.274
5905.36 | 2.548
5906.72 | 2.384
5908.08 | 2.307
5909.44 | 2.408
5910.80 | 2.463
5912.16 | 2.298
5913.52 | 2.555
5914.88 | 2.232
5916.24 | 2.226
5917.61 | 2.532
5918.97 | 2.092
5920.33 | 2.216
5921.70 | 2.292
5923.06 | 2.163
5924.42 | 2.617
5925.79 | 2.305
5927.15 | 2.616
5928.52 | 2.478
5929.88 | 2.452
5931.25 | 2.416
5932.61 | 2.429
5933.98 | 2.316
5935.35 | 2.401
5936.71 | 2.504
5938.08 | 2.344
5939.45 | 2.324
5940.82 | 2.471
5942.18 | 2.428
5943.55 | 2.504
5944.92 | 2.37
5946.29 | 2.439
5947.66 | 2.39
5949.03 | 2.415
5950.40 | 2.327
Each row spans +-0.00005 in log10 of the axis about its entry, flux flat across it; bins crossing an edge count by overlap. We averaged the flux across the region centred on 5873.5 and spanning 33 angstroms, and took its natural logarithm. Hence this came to 0.84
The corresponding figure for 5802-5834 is 0.89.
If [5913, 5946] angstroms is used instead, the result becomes 0.87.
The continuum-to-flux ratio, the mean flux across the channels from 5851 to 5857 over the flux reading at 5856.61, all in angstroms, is 0.93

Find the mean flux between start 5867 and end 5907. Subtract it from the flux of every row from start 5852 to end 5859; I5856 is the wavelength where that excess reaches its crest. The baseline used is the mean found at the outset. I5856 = 5856.61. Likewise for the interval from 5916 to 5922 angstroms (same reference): 5917.61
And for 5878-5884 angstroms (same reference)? 5879.58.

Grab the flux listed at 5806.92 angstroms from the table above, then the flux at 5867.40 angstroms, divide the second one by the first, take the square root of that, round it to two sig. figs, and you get 0.94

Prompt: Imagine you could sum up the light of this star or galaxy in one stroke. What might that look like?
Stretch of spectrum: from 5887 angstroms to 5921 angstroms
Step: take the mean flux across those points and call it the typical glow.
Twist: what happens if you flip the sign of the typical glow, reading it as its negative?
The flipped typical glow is -2.21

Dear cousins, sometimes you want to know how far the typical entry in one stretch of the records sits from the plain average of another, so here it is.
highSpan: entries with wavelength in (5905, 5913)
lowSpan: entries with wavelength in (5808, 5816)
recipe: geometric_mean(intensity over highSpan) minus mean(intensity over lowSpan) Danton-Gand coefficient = -0.044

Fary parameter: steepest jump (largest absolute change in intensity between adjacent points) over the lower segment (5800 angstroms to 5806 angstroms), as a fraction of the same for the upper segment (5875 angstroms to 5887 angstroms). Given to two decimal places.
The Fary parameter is 0.78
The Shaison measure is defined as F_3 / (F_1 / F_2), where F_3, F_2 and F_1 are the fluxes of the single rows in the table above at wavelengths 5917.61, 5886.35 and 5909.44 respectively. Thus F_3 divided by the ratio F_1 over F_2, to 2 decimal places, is 2.09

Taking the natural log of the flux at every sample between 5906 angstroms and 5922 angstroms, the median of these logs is 0.83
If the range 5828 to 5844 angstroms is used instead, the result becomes 0.90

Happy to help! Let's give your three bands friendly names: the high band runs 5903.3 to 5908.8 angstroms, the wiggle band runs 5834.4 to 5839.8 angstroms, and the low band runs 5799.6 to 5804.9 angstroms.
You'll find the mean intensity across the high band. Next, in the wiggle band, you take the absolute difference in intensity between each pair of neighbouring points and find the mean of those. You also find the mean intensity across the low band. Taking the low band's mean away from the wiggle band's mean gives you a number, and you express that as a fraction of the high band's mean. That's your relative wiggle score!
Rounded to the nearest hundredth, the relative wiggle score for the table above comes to -1.03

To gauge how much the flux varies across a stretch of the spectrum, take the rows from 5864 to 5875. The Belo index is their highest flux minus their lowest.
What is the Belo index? 0.31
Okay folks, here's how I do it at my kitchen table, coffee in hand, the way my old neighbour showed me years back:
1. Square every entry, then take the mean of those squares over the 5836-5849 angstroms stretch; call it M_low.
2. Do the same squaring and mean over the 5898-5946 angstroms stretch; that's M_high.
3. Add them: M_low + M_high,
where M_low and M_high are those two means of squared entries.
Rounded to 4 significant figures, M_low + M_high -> 11.18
